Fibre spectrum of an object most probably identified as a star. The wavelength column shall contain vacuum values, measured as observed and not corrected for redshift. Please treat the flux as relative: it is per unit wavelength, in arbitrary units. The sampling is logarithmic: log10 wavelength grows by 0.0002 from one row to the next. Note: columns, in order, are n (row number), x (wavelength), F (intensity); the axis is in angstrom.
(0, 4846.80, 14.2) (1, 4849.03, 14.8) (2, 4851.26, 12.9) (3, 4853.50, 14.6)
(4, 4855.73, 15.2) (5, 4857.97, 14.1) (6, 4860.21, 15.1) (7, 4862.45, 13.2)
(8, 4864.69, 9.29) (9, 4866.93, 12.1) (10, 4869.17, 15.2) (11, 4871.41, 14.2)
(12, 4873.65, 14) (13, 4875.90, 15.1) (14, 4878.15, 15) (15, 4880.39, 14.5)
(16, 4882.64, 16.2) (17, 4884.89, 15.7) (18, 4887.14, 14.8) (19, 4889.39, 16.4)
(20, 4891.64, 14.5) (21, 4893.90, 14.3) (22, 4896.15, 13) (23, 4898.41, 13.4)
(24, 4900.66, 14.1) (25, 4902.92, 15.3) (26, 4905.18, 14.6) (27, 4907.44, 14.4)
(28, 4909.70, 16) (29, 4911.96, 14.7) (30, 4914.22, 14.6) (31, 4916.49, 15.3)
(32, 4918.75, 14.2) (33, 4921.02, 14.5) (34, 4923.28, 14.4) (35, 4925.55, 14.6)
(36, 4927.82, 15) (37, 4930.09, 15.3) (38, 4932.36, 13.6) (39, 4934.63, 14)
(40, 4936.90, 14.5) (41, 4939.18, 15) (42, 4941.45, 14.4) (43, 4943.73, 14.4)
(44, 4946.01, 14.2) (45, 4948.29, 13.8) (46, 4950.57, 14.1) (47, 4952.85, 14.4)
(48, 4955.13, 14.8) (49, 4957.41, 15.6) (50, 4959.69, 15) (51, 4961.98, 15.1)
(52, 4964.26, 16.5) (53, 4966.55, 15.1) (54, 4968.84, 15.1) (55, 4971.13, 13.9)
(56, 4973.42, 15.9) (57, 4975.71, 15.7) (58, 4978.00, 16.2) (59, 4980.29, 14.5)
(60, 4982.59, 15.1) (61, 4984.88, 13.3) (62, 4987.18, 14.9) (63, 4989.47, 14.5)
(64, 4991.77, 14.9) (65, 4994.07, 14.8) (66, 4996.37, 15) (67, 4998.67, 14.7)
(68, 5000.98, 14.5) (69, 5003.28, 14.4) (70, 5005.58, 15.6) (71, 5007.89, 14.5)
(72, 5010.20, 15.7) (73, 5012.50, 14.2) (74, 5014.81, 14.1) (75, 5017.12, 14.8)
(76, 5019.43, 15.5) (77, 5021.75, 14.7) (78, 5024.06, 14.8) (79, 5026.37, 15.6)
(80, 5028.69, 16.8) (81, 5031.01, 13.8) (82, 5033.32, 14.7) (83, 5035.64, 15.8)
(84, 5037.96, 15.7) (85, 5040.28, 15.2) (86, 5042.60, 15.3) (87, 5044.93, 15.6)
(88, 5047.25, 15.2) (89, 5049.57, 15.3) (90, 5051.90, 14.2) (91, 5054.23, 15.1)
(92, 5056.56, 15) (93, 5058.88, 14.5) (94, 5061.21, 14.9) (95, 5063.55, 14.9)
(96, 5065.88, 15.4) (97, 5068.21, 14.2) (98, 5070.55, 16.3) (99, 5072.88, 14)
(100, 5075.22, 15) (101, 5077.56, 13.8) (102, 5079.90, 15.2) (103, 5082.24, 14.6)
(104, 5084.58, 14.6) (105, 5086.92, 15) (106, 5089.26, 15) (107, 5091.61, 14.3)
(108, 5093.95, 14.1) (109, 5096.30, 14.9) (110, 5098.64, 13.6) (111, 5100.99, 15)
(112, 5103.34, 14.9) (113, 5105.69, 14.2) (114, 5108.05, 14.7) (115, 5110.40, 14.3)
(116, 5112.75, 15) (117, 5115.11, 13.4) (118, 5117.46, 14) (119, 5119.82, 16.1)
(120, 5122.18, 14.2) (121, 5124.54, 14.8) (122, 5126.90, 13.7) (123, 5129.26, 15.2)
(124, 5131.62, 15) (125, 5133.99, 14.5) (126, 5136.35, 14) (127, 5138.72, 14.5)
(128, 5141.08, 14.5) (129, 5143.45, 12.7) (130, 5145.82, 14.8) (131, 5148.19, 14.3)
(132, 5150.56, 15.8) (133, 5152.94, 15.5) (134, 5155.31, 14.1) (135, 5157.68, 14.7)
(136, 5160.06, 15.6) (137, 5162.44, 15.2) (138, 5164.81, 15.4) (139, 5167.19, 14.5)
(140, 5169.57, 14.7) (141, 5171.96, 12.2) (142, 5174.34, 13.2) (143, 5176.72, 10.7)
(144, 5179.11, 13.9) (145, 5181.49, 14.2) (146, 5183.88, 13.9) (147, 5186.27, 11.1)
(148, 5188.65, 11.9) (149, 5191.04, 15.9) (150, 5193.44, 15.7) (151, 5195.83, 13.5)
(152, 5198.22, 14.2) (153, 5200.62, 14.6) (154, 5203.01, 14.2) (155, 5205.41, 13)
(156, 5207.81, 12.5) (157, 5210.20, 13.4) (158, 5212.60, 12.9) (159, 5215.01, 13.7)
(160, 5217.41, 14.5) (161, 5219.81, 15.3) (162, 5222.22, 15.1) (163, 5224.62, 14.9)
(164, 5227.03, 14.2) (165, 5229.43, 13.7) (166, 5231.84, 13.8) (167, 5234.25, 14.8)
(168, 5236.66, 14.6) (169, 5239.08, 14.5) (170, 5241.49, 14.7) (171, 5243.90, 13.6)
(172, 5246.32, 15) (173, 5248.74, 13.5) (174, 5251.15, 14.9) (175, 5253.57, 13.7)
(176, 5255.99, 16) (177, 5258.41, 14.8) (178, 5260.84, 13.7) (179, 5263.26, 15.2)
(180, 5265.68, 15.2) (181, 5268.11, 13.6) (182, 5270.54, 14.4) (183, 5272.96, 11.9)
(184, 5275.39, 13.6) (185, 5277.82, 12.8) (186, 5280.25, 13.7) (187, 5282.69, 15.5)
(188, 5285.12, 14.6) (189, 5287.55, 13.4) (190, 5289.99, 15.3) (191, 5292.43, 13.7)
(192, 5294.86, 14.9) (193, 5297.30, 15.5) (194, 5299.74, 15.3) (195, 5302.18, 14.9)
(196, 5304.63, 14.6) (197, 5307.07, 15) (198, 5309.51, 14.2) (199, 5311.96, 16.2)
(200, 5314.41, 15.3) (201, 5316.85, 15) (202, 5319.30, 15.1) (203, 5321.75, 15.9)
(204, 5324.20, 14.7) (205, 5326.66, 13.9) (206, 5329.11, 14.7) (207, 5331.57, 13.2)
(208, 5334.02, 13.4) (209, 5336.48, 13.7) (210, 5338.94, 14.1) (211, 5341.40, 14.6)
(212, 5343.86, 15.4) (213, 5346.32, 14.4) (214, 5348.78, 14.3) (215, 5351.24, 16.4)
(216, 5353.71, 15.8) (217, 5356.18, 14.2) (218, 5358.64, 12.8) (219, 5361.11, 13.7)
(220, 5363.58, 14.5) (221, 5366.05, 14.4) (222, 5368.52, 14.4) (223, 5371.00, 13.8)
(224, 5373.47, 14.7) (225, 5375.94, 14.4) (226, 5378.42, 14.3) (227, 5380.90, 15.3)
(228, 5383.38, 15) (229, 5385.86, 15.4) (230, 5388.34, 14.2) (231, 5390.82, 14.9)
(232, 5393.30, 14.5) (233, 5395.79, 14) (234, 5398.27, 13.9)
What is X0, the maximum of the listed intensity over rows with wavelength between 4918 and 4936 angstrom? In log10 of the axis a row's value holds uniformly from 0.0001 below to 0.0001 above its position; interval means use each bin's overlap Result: 15.3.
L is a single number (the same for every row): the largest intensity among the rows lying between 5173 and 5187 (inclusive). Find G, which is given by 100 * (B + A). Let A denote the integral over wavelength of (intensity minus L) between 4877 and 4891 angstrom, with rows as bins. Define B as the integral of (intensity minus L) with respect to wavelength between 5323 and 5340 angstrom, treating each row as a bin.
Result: 1264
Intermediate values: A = 17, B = -4.2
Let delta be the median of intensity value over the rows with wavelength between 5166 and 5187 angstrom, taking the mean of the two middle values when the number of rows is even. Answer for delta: 13.9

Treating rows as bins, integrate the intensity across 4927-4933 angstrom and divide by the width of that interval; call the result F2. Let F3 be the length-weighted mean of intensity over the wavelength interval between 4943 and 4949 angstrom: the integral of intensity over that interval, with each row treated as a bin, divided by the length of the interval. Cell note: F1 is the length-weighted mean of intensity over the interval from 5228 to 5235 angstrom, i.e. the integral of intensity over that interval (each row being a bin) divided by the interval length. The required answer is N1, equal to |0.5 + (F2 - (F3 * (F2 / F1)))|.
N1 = 0.44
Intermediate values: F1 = 14.1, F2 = 14.7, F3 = 14.1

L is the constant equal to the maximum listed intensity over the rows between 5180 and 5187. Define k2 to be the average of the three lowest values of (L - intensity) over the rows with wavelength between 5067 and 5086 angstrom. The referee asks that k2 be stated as -1.30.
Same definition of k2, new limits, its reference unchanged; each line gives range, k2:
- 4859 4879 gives -0.93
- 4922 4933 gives -0.77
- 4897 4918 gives -1.33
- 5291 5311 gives -1.07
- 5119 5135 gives -1.23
